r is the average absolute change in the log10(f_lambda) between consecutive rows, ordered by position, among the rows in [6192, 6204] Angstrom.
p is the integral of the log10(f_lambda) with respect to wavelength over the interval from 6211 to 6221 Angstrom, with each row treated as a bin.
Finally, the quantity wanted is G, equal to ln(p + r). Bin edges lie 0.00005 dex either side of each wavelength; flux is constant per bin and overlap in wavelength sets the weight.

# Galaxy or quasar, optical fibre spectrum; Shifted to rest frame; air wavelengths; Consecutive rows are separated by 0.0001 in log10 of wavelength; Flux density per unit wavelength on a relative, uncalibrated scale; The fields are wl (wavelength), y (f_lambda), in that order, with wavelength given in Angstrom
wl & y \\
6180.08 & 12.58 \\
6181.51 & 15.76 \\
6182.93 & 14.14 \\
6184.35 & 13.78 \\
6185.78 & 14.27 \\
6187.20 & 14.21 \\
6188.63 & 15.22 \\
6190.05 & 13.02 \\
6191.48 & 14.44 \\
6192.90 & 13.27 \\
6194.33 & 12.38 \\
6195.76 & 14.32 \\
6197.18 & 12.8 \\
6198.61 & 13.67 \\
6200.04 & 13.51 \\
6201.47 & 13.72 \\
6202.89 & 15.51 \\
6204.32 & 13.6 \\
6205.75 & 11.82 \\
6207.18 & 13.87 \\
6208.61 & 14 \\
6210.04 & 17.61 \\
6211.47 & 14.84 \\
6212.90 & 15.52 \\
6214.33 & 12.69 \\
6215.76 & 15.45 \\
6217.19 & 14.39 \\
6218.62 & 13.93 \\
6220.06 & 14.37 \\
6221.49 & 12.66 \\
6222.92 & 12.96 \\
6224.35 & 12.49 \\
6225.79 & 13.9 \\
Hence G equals 2.45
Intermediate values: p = 12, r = 0.034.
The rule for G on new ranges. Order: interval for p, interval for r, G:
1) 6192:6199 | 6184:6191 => 2.07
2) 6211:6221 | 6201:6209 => 2.45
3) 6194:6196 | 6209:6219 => 0.83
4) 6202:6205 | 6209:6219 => 1.26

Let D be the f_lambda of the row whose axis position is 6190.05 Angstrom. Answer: 13.02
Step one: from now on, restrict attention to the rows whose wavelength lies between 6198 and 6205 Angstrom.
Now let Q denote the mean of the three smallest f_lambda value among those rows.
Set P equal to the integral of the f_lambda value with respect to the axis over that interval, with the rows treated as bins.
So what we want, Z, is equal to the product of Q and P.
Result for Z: 1333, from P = 98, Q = 13.6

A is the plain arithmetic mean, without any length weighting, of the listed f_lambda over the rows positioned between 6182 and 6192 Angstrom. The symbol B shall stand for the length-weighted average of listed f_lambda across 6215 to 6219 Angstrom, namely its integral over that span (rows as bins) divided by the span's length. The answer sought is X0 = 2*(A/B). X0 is 1.93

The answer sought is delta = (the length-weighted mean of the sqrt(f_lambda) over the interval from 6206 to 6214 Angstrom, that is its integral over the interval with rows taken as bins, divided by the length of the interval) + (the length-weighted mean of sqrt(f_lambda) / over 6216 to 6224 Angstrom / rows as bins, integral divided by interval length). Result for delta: 7.55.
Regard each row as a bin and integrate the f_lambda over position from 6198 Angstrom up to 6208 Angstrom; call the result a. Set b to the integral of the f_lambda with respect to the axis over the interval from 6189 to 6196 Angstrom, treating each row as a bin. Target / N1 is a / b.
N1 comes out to 1.4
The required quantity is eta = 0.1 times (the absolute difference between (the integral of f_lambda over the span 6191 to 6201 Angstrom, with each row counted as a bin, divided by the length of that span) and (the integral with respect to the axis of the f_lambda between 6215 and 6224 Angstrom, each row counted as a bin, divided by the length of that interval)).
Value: 0.04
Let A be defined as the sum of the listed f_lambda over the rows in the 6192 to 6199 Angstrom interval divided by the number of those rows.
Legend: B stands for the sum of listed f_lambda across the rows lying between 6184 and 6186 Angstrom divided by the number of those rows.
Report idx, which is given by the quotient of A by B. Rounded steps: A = 13.3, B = 14.0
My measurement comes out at 0.95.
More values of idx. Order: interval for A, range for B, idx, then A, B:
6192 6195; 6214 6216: 0.91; 12.8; 14.1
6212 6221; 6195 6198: 1.06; 14.4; 13.6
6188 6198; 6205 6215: 0.95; 13.6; 14.3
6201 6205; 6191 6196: 1.05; 14.3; 13.6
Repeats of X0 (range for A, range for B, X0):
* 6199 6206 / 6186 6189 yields 1.87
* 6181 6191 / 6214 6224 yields 2.08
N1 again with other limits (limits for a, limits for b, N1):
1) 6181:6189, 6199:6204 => 1.6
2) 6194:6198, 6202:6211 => 0.4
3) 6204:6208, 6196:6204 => 0.5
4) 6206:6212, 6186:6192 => 1.0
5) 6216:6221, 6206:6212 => 0.8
